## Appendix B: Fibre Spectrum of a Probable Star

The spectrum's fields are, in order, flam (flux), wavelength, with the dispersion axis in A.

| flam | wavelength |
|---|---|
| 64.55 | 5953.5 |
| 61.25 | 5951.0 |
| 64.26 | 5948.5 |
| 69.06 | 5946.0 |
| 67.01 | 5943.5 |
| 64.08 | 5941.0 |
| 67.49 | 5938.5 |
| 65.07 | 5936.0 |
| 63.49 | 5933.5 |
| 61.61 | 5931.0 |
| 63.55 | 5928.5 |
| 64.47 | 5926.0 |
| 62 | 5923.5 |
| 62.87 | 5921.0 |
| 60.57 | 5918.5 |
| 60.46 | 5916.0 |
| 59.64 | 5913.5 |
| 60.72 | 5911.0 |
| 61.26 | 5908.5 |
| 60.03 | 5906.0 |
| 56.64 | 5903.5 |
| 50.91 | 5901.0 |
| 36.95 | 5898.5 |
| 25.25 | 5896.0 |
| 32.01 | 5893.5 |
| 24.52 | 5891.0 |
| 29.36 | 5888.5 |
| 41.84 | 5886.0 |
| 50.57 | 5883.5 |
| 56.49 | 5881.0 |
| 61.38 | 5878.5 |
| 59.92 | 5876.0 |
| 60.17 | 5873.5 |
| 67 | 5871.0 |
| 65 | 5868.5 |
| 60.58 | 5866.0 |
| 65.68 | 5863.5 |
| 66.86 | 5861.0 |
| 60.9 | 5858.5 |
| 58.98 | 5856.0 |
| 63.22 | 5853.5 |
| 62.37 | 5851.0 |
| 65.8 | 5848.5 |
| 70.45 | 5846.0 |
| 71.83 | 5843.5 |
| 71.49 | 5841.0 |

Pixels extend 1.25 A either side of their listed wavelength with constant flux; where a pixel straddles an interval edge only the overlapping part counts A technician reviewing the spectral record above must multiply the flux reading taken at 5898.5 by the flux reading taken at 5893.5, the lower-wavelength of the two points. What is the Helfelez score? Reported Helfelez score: 1183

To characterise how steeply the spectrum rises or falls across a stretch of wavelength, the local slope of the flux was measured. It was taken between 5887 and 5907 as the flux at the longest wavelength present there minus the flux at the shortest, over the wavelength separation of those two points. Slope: 1.8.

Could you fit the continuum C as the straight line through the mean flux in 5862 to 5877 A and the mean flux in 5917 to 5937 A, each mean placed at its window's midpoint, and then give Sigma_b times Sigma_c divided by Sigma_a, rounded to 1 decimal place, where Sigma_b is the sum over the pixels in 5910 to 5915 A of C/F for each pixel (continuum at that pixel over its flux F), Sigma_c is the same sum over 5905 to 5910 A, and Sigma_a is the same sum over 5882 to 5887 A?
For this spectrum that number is 1.6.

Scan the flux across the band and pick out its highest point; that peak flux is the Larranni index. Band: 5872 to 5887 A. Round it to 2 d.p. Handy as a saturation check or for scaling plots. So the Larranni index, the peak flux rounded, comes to 61.38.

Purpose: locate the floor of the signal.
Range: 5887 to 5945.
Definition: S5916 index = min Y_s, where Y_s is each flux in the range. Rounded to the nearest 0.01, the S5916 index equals 24.52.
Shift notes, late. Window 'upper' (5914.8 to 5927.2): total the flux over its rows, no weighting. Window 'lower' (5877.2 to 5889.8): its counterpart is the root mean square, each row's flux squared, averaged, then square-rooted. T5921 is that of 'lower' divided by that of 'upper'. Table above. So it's 0.16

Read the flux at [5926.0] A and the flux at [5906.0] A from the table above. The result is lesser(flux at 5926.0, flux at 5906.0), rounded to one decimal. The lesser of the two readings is 60.0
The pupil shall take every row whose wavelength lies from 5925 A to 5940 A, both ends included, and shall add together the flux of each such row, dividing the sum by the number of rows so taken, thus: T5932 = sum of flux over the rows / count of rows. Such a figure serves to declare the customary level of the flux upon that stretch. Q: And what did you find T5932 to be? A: 64.3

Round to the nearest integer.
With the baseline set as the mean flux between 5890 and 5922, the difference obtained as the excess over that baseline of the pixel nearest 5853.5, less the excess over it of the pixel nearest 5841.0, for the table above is -8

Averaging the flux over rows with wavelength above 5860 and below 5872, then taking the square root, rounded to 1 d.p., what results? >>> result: 8.1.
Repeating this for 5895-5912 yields 7.1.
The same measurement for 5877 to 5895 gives 6.5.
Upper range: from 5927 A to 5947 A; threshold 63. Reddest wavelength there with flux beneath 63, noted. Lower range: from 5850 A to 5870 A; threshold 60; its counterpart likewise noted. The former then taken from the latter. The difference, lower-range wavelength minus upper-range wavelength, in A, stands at -75.0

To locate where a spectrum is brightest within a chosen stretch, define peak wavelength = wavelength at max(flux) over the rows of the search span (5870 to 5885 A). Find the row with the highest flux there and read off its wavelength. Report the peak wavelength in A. 5871.0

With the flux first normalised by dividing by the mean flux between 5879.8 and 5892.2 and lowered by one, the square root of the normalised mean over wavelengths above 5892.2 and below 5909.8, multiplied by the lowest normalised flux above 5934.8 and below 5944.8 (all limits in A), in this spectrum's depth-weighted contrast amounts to 0.22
